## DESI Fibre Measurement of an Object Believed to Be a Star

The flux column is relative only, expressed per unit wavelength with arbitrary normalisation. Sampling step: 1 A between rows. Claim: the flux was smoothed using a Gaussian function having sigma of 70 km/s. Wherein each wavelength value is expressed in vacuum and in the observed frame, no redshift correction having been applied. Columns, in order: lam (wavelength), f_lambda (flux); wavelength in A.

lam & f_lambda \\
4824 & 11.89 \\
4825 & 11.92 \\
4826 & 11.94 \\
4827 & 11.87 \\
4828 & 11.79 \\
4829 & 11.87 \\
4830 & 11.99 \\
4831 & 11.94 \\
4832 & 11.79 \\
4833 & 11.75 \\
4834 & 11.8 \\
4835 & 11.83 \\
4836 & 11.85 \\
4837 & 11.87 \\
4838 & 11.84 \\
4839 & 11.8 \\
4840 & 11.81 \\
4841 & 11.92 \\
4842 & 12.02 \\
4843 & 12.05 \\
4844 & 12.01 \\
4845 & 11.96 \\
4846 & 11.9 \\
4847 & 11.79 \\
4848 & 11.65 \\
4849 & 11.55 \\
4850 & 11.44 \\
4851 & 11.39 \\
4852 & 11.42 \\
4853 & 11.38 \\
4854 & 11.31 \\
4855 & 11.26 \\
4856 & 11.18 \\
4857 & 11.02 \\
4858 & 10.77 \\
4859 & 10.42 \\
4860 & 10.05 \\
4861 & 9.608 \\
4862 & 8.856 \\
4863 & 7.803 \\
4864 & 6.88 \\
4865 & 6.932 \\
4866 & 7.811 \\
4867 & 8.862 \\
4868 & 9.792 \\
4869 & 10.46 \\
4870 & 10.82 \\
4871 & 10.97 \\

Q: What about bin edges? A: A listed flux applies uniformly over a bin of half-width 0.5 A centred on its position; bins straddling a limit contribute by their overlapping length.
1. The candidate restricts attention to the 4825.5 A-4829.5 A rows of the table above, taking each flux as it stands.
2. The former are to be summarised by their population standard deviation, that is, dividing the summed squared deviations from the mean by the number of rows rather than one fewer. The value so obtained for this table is 0.05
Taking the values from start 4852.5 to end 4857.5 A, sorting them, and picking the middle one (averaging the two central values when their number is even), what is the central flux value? 11.3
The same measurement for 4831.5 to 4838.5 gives 11.8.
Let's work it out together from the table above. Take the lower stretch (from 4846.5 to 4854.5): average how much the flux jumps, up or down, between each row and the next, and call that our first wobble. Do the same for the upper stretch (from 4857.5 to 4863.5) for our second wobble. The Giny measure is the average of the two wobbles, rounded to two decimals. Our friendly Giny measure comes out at 0.34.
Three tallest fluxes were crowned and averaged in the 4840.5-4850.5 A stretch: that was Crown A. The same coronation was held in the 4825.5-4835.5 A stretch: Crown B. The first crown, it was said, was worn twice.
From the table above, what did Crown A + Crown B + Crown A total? 36.0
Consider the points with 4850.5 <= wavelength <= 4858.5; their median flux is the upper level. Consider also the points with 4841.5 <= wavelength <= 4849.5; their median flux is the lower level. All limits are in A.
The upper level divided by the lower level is 0.95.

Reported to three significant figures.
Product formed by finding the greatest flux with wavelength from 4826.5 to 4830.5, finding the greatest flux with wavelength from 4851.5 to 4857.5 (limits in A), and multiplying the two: 137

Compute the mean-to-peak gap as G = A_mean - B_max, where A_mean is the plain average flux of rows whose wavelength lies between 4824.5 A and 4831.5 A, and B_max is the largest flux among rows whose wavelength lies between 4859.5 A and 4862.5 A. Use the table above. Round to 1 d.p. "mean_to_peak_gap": 1.9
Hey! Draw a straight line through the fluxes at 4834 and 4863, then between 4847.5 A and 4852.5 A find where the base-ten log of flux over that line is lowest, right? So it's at 4848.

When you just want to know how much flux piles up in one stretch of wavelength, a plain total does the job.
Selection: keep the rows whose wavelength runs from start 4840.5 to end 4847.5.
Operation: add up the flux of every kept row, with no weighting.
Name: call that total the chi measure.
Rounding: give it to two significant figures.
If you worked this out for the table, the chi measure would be 84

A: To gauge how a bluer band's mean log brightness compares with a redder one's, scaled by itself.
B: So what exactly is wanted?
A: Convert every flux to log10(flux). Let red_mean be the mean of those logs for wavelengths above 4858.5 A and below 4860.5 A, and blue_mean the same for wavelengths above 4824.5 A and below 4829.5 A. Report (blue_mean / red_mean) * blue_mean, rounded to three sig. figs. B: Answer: 1.14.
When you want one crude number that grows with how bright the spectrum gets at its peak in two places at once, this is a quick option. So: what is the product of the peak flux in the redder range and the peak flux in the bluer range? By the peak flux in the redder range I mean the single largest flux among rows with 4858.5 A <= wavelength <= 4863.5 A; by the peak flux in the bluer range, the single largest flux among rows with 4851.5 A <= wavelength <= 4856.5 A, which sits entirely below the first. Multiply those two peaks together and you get 119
